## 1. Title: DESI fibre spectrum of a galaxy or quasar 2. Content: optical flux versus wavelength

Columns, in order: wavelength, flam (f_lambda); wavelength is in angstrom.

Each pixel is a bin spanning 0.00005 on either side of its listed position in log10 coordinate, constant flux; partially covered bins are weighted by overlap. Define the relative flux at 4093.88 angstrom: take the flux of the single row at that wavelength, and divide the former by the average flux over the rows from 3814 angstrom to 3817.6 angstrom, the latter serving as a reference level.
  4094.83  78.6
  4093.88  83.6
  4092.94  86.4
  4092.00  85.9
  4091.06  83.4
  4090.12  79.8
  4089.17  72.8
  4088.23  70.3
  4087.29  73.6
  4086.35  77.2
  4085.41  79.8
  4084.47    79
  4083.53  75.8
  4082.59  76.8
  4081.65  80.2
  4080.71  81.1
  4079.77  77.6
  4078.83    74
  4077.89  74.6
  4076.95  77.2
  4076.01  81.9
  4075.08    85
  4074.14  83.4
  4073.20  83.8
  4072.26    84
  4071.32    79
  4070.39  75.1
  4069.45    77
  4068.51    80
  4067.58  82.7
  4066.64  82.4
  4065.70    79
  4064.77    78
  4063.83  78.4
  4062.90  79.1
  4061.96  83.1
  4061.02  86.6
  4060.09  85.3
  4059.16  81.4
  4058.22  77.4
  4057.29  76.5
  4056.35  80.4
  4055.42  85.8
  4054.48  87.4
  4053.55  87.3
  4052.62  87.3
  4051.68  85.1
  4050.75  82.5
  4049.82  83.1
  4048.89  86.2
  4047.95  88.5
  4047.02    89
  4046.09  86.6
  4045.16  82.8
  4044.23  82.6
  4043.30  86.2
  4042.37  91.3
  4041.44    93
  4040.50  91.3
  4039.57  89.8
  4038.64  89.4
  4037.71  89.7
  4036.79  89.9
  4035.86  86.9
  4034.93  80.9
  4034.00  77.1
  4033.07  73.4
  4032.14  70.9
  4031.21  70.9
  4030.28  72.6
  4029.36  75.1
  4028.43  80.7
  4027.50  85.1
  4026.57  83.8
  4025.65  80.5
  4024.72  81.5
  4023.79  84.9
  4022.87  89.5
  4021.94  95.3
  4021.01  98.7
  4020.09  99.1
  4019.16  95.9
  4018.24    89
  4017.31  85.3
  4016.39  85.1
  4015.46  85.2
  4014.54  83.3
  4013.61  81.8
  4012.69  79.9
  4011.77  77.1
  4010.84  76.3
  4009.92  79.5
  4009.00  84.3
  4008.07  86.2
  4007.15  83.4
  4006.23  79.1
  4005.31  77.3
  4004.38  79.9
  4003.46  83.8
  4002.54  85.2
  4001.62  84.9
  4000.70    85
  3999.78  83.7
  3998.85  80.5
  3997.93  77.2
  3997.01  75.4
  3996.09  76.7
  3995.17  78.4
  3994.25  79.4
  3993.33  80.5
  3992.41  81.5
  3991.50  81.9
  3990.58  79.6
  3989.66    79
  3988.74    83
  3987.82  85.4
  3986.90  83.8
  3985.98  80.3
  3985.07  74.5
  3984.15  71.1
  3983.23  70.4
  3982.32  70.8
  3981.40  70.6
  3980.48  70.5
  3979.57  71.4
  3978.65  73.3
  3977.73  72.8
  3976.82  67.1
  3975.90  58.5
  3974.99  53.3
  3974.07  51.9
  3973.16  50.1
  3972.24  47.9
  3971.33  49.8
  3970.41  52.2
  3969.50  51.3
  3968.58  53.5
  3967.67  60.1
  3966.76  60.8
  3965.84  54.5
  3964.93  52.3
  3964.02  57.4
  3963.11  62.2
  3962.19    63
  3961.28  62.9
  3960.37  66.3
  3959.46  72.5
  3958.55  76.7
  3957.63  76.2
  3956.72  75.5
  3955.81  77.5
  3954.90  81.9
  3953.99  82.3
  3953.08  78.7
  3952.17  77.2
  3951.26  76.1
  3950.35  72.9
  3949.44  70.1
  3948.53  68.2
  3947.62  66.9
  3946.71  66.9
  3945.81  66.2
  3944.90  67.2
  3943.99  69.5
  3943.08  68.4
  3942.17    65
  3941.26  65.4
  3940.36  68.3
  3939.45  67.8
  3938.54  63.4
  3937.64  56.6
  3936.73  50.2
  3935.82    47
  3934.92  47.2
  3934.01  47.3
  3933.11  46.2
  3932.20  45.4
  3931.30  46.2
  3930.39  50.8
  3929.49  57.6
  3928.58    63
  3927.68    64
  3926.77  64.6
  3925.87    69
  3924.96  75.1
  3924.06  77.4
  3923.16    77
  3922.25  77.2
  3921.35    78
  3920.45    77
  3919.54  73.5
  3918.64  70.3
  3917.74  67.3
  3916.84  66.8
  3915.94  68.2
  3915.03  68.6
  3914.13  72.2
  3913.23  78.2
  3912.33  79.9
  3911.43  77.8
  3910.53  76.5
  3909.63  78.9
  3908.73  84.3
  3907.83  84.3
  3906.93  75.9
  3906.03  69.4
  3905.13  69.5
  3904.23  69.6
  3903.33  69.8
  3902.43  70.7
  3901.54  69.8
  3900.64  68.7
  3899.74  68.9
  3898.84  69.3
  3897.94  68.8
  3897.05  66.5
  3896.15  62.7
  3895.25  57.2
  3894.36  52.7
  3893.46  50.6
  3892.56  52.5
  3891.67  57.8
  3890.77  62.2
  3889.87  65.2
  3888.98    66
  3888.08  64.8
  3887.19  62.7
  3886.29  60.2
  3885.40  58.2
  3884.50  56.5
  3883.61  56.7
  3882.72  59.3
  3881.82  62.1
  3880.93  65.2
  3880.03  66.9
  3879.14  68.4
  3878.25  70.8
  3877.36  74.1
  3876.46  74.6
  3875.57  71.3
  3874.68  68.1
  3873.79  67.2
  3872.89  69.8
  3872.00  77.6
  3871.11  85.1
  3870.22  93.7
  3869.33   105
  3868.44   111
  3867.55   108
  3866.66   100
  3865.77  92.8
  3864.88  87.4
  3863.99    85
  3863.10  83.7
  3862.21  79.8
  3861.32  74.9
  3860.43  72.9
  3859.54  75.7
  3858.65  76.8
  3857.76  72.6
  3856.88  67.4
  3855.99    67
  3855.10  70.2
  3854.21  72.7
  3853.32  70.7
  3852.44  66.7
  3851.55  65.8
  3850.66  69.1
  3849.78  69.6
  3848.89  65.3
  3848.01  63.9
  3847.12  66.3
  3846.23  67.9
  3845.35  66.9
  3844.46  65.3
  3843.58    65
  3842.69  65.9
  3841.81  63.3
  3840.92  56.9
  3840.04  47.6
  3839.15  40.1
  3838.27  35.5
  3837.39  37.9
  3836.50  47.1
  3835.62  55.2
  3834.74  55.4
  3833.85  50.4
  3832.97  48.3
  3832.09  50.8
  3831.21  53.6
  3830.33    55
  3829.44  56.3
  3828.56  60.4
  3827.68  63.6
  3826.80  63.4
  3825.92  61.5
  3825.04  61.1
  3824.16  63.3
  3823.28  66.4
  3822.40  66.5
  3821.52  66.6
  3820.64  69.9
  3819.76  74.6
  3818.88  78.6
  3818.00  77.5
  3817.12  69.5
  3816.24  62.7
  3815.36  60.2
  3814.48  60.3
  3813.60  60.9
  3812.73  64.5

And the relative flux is 1.32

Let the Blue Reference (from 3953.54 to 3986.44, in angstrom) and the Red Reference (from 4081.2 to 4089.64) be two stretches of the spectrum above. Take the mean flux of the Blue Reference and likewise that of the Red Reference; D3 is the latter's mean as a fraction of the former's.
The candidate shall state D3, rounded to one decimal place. 1.2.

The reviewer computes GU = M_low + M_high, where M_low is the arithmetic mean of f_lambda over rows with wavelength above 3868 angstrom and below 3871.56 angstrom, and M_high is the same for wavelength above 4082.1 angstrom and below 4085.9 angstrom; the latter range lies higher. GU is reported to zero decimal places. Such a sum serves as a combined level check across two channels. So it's 177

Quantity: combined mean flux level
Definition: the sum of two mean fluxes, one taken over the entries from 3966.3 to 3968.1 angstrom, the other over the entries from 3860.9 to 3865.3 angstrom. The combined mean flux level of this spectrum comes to 143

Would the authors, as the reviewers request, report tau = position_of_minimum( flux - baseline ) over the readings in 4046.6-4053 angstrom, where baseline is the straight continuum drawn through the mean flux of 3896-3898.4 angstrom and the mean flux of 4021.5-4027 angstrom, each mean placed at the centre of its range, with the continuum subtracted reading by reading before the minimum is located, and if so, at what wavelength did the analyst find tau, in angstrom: 4050.75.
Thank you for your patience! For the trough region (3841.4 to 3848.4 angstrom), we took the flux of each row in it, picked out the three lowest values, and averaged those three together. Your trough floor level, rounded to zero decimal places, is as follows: 64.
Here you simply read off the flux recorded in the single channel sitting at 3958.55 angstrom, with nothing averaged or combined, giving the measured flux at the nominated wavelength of 76.7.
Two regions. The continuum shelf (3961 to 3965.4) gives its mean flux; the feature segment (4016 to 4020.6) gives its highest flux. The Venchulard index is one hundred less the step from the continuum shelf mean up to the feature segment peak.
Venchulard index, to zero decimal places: 60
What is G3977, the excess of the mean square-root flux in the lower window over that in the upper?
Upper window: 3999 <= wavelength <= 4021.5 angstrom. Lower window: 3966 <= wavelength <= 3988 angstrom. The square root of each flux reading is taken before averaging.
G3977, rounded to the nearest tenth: -1.2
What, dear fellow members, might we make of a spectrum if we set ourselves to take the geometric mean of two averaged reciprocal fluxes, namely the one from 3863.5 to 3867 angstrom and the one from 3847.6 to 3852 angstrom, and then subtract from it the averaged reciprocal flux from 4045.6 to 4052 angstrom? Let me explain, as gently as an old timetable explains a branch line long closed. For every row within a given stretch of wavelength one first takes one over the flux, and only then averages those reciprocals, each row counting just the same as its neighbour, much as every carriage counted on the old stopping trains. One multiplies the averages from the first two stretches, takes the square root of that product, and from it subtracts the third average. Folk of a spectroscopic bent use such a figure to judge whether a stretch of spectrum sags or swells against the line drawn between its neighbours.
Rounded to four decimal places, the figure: 0.0012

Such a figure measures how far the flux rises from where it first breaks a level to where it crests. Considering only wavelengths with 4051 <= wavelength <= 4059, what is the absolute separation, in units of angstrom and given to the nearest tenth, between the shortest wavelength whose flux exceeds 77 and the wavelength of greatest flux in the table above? 2.8 angstrom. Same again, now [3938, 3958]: 1.8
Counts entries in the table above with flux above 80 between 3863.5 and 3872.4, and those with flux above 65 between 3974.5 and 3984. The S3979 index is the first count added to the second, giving 17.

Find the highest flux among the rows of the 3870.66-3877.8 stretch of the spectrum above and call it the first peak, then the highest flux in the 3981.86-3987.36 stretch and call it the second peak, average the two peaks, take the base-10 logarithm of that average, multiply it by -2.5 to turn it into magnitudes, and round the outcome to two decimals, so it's -4.82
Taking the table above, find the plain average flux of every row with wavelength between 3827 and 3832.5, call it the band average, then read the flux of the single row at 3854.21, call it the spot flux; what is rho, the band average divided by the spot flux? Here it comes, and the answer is 0.78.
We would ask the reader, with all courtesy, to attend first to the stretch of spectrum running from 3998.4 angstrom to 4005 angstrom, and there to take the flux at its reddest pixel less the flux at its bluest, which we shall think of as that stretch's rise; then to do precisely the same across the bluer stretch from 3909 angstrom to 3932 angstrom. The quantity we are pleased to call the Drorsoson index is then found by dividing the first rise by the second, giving 0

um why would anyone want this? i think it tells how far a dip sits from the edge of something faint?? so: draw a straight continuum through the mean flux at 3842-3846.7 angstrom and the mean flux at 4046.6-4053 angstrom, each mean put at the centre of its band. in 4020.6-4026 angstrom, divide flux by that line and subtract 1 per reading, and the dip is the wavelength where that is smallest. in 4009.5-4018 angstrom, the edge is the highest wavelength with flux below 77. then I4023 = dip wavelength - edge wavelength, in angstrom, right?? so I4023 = 14.8 angstrom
